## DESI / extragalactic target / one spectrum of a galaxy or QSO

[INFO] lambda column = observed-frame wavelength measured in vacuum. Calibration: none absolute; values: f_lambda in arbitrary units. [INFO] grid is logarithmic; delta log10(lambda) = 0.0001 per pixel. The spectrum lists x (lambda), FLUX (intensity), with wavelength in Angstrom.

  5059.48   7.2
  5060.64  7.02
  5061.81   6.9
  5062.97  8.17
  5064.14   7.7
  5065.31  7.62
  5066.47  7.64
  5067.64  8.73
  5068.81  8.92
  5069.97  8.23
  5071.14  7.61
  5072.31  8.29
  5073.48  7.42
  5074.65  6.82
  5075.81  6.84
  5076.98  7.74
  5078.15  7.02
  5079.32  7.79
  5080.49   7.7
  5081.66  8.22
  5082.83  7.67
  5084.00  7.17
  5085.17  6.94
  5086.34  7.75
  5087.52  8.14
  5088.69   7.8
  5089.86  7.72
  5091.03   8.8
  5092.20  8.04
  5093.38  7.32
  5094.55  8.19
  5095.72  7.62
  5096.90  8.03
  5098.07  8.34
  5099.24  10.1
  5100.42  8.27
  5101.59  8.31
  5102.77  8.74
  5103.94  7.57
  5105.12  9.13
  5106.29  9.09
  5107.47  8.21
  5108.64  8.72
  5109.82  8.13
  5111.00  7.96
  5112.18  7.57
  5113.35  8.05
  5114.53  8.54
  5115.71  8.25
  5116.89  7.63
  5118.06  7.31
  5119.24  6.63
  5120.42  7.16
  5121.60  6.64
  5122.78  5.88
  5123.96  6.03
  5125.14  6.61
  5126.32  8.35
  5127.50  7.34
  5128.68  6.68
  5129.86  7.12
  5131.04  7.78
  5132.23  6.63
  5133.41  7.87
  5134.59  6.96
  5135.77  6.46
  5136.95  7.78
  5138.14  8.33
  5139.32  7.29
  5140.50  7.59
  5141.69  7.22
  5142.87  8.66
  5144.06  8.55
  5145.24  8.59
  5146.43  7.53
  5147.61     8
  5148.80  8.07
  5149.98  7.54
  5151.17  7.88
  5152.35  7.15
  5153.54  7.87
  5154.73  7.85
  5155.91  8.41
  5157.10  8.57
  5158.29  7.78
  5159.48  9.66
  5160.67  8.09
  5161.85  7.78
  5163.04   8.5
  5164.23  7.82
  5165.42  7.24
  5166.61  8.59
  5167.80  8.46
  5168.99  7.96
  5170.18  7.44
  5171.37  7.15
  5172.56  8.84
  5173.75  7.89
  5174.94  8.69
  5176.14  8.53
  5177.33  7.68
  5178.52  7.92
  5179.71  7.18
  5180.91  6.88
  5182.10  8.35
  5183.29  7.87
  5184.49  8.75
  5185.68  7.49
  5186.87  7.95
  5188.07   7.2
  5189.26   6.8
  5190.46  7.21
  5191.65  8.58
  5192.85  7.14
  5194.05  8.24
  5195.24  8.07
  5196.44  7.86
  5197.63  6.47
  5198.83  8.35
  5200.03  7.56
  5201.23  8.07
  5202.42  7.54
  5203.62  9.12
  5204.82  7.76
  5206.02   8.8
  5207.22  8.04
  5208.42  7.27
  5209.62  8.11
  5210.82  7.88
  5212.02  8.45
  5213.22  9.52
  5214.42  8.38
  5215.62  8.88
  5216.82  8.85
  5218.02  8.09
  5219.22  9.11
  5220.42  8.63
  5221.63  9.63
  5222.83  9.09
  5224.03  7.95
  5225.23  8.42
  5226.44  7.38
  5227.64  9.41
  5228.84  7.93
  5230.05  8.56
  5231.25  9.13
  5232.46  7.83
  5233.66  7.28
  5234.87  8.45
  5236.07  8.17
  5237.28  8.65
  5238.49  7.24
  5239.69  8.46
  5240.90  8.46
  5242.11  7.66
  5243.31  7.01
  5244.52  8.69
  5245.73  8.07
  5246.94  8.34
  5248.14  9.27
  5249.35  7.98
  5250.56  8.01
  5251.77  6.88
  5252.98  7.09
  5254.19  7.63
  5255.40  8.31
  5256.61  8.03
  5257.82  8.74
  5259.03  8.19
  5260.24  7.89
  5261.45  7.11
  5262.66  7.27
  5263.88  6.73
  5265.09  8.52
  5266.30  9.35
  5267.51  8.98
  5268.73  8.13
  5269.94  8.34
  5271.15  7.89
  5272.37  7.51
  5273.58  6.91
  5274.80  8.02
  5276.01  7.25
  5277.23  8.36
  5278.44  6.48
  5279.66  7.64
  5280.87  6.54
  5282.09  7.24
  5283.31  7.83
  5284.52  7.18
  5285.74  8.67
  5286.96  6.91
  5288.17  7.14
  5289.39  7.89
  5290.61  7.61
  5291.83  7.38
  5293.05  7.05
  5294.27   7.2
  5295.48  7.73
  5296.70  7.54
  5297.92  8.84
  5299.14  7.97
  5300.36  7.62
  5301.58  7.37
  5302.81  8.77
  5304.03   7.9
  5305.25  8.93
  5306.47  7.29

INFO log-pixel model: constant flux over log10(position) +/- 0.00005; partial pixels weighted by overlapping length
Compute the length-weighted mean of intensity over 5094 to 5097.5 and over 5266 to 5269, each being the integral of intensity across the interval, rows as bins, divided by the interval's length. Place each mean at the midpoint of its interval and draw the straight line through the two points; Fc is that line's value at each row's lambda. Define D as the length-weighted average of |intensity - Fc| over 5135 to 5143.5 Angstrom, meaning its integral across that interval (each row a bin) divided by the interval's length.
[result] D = 0.7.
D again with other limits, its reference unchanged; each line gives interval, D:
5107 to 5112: 0.3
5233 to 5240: 0.6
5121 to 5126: 1.7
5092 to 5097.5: 0.3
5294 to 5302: 1.2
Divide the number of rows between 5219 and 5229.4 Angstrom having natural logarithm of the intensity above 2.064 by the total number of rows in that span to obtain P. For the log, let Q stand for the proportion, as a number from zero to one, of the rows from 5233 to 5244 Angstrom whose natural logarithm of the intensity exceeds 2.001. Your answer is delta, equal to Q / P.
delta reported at 1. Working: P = 0.89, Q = 0.7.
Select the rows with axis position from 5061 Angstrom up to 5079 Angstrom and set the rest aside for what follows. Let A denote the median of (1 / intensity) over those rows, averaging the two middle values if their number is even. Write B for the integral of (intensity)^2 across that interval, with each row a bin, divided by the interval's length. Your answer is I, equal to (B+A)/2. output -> 30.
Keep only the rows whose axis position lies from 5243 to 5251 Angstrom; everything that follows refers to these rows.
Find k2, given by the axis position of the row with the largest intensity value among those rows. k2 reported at 5248.14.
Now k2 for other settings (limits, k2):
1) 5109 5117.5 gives 5114.53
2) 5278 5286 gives 5285.74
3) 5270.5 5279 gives 5277.23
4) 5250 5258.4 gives 5257.82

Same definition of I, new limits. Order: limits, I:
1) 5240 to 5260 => 32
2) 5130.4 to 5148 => 30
